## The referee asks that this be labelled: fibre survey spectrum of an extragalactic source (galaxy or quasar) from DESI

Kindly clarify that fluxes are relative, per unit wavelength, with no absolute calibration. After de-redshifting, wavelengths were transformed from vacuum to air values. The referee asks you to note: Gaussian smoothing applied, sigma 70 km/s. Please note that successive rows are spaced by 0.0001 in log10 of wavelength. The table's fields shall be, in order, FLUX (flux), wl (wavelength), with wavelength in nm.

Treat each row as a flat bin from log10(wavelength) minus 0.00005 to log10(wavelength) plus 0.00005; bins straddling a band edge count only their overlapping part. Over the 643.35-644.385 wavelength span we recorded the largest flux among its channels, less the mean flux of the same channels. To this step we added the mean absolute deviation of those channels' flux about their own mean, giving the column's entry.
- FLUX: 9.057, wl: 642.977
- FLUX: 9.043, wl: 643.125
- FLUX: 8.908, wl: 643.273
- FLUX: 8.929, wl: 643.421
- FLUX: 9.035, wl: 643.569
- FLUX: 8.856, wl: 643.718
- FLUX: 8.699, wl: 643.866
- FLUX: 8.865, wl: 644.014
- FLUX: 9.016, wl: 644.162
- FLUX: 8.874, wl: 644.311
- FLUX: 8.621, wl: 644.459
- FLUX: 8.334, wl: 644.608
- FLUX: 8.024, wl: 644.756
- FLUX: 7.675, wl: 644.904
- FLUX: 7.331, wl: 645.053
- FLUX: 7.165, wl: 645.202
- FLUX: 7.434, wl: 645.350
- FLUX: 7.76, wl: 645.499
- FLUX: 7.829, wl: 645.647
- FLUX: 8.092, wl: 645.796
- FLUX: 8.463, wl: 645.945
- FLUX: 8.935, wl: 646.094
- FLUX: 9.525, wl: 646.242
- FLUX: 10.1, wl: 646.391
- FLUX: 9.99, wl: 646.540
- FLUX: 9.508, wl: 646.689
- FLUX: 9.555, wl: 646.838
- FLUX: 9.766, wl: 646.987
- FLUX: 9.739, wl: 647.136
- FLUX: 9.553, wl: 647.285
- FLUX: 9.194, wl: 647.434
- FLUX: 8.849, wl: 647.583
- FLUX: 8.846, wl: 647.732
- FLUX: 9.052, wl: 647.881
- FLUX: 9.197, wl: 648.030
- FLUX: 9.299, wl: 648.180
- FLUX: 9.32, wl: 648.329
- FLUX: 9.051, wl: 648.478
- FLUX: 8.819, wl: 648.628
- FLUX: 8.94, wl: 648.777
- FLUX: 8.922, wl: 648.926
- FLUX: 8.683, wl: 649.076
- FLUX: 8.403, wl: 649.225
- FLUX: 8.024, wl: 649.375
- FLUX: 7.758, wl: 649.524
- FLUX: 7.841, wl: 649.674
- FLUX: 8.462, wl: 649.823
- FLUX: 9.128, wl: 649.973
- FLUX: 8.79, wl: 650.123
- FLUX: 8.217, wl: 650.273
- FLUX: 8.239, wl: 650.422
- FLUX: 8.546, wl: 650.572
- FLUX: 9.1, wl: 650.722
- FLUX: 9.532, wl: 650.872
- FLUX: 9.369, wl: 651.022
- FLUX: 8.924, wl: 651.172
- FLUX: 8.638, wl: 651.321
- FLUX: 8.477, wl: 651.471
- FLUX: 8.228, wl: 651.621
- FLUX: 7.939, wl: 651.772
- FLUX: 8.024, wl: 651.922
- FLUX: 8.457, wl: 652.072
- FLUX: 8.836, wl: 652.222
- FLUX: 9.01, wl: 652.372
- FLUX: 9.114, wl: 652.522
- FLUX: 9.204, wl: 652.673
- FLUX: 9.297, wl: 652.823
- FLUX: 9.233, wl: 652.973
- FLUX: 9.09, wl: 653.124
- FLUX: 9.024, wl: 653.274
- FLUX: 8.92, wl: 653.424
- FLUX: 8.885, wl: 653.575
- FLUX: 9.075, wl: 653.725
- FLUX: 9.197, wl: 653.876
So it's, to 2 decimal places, 0.22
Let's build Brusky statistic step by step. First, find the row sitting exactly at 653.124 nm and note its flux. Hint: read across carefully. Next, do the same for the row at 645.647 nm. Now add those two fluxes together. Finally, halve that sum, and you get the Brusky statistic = 8.5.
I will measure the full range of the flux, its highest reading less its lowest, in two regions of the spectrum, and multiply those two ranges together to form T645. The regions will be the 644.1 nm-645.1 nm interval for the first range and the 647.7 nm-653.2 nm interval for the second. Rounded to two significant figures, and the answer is 3.0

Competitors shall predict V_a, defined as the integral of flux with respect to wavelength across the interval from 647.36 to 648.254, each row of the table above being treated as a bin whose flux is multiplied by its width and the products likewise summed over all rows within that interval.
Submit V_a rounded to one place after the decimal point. 8.1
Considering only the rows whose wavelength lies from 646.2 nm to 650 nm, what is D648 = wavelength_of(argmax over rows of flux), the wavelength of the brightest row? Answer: 646.391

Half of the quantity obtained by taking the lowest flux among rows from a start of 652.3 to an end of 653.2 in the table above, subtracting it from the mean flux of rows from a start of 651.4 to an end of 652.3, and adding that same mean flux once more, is 3.8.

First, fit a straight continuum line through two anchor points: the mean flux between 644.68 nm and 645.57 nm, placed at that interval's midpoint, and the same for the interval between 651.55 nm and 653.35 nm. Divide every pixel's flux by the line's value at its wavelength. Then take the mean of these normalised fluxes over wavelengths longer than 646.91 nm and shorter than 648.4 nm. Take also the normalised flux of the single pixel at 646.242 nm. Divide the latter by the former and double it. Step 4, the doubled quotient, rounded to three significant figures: 2.11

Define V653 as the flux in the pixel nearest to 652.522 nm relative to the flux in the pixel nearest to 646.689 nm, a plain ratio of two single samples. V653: 0.96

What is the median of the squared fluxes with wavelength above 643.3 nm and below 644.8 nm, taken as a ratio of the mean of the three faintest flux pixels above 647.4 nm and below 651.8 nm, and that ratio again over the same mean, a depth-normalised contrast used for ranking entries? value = 1.28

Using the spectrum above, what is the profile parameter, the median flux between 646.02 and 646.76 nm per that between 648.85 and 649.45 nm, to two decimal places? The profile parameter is 1.11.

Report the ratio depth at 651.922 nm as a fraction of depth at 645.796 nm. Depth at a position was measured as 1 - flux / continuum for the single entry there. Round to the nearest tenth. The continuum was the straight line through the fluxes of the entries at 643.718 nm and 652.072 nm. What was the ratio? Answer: 0.7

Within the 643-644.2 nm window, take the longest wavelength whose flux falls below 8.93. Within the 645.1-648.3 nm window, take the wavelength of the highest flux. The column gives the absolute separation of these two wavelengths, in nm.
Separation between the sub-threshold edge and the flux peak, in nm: 2.38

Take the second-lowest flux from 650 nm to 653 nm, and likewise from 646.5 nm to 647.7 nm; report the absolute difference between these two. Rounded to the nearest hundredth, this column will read 1.17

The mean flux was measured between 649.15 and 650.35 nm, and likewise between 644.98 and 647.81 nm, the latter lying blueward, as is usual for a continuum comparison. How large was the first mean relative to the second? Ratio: 0.94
